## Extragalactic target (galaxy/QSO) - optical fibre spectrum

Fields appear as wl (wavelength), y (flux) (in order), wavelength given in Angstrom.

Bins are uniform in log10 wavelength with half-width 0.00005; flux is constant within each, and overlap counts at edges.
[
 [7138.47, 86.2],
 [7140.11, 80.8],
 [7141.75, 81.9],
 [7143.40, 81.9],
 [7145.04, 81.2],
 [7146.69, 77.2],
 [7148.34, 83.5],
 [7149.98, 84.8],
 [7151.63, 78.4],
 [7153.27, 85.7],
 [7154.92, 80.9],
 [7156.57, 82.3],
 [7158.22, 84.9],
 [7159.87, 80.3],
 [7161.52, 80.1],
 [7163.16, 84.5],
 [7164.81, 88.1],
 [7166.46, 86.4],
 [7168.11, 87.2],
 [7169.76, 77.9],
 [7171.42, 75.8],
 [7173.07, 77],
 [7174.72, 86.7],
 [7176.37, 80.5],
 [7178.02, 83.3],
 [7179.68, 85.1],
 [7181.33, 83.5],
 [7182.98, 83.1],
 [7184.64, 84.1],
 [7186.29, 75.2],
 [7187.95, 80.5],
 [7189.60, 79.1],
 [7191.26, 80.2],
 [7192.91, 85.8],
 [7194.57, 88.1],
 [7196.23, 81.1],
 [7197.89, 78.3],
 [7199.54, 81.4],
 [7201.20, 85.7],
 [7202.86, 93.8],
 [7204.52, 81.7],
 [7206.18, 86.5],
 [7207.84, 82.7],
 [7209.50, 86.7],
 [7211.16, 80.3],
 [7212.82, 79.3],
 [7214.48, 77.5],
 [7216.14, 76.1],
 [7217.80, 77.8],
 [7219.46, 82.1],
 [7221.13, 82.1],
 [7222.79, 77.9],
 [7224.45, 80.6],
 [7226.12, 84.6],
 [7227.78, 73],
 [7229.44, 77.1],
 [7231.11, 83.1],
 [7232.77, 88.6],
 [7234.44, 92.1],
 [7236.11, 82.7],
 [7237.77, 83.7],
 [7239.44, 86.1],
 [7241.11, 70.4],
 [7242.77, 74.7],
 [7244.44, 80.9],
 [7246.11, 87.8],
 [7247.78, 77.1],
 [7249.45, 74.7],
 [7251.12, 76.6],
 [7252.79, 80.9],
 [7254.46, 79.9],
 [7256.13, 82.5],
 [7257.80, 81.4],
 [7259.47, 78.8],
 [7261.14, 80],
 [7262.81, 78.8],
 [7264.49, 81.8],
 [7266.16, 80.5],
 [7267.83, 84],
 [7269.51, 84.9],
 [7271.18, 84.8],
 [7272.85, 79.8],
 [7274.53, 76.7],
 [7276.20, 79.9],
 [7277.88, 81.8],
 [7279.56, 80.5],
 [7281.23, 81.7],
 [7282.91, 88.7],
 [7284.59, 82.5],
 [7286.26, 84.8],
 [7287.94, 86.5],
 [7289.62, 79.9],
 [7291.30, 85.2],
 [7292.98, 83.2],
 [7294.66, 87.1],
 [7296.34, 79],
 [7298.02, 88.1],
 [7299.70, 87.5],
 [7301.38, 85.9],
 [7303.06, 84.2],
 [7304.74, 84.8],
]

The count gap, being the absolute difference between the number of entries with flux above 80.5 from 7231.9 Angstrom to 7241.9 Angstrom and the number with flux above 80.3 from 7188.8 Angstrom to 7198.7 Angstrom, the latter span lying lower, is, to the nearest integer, 2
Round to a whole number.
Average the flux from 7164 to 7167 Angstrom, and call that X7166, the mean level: 87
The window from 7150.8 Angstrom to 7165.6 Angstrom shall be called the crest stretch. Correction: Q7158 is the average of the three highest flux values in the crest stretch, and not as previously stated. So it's 86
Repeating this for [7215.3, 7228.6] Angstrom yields 83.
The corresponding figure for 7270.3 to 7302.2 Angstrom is 88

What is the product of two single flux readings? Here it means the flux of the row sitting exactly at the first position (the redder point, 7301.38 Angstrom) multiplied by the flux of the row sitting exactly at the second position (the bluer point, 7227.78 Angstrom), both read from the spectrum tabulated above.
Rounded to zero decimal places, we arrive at 6271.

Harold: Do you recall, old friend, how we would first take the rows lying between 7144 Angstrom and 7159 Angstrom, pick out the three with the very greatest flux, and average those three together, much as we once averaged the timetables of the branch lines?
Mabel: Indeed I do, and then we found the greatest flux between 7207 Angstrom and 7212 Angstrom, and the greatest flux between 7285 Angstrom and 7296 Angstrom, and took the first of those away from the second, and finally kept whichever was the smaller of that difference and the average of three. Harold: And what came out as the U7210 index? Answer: 0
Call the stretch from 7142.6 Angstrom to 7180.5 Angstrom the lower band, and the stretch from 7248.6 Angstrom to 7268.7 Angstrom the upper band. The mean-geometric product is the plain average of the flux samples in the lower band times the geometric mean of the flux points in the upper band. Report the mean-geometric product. 6583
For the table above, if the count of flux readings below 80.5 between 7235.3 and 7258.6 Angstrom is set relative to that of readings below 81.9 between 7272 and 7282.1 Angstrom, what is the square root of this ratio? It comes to 1.00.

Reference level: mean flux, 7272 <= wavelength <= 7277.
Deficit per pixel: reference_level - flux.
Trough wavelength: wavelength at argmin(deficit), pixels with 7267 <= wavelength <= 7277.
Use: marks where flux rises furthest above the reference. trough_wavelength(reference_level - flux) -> 7269.51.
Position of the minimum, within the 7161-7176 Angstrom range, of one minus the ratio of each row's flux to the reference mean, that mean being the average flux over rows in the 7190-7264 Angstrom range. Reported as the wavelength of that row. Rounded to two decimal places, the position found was 7164.81 Angstrom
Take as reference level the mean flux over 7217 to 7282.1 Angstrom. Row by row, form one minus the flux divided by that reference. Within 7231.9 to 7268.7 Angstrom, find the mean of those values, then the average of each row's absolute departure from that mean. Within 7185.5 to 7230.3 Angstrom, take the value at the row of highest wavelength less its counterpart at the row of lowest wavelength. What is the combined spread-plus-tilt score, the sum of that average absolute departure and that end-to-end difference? 0.021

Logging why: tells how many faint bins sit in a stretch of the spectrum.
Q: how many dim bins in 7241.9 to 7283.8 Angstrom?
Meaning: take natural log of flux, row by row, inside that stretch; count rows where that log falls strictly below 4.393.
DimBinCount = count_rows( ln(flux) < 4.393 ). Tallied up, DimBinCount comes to 13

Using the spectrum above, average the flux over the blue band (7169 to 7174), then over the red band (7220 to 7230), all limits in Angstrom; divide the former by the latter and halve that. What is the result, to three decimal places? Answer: 0.485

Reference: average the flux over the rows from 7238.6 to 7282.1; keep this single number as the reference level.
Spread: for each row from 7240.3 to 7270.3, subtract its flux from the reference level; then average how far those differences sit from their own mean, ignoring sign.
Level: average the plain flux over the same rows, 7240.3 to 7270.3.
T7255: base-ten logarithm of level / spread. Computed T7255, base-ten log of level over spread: 1.42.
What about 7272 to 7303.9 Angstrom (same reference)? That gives 1.45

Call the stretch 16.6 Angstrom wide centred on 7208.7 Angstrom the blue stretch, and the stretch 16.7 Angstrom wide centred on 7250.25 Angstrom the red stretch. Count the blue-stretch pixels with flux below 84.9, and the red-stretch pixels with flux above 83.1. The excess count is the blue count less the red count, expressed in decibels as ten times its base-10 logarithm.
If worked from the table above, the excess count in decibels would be 7.0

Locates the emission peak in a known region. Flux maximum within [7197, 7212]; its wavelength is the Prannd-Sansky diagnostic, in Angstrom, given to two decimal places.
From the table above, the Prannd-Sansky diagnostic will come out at 7202.86 Angstrom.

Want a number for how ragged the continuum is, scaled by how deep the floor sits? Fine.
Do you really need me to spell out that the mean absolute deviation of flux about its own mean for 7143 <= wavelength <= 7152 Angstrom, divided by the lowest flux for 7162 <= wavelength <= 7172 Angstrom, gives 0.0296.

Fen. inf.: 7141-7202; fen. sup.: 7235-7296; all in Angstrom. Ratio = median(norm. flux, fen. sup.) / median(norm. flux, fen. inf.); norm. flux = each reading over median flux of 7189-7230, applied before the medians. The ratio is 0.996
